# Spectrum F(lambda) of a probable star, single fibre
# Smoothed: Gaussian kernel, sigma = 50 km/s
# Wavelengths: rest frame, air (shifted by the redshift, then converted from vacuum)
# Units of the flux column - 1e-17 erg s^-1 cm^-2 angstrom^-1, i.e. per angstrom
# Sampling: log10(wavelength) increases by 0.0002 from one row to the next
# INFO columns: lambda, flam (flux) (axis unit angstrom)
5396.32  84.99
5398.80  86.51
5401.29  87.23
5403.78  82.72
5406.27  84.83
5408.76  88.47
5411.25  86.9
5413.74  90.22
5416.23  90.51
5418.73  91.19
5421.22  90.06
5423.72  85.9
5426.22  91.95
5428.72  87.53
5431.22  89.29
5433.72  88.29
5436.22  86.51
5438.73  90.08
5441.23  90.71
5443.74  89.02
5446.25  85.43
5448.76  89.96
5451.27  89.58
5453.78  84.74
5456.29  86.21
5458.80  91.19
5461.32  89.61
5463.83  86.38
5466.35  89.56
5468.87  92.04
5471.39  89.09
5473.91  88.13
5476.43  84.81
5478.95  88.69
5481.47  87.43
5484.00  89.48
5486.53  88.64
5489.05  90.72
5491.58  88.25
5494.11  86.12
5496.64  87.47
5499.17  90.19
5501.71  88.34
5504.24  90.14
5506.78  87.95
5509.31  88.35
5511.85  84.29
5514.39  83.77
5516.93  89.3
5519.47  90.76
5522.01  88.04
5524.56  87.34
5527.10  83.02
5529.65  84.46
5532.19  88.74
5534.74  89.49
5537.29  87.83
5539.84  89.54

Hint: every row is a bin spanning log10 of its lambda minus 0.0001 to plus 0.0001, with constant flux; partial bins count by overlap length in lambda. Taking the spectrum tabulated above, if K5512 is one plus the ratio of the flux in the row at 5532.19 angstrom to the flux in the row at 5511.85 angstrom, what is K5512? 2.05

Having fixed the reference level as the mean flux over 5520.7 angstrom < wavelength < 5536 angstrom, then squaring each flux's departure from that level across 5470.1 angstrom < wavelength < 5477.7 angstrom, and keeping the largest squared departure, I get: 5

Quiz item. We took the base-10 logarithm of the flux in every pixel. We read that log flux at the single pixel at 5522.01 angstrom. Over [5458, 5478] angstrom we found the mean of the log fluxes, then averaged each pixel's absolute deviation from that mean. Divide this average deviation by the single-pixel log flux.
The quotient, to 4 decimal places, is 0.0046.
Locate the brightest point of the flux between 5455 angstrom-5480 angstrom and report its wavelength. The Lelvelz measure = 5468.87 angstrom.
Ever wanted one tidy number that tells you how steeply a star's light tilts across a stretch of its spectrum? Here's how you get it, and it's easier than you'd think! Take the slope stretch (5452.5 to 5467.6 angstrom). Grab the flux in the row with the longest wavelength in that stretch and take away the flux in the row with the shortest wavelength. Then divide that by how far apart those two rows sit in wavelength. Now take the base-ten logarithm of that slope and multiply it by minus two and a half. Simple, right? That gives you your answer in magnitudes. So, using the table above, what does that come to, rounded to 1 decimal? 1.0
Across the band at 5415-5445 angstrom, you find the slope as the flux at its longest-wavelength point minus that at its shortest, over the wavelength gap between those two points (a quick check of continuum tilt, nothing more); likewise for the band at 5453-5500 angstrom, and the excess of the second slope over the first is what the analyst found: 0.17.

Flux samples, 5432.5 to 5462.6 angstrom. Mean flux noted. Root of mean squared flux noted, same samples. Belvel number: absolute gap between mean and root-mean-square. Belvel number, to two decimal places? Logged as 0.02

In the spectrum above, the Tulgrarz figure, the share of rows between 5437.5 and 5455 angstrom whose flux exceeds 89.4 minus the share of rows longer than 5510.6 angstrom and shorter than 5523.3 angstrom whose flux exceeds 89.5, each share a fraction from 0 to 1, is 0.37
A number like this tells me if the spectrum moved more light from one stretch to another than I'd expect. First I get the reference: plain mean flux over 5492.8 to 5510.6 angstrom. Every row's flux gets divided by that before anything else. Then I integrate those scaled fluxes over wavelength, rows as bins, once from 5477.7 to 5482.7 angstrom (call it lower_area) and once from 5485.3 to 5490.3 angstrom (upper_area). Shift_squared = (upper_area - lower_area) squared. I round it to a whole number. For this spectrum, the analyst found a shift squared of 0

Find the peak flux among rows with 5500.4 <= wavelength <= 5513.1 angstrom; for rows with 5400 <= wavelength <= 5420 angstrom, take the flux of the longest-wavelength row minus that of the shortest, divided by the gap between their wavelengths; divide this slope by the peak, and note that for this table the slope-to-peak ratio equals 0.0025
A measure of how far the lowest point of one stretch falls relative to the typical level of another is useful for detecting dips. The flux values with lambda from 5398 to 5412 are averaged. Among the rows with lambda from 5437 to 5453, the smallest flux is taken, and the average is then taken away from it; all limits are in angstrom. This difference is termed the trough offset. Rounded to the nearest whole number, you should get -1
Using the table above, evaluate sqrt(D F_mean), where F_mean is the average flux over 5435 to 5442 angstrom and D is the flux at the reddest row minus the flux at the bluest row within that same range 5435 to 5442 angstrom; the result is 19.3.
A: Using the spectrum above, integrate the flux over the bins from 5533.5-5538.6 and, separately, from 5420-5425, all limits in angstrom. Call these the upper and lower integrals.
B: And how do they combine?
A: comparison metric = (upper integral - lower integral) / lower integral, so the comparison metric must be 0.029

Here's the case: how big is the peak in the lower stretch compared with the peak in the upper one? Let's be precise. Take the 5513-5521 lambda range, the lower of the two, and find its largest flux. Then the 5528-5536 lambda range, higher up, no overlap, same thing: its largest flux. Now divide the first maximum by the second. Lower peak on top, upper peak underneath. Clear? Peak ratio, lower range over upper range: 1.01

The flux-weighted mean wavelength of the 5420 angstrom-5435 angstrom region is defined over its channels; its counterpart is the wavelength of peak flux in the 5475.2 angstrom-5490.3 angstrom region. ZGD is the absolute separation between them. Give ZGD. 61.6 angstrom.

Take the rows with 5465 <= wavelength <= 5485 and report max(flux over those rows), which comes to 92.04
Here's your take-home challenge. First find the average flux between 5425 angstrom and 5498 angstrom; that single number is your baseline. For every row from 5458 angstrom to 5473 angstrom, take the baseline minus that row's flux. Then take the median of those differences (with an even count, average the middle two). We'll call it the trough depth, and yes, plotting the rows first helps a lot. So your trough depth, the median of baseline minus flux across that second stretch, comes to -1.07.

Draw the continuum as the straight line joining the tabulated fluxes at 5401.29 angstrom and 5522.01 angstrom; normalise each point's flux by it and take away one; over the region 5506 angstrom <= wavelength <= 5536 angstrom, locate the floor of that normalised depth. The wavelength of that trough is 5527.10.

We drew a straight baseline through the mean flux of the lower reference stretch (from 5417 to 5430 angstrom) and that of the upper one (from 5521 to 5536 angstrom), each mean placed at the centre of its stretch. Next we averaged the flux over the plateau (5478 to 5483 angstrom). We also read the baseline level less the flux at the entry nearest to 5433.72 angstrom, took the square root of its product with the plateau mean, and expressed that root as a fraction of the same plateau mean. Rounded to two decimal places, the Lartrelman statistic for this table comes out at 0.10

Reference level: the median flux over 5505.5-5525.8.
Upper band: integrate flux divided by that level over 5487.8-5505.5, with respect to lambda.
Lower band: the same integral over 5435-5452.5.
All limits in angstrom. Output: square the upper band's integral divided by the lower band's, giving 1.02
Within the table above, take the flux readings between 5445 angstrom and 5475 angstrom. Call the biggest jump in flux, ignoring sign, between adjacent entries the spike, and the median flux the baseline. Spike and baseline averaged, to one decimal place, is 47.2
